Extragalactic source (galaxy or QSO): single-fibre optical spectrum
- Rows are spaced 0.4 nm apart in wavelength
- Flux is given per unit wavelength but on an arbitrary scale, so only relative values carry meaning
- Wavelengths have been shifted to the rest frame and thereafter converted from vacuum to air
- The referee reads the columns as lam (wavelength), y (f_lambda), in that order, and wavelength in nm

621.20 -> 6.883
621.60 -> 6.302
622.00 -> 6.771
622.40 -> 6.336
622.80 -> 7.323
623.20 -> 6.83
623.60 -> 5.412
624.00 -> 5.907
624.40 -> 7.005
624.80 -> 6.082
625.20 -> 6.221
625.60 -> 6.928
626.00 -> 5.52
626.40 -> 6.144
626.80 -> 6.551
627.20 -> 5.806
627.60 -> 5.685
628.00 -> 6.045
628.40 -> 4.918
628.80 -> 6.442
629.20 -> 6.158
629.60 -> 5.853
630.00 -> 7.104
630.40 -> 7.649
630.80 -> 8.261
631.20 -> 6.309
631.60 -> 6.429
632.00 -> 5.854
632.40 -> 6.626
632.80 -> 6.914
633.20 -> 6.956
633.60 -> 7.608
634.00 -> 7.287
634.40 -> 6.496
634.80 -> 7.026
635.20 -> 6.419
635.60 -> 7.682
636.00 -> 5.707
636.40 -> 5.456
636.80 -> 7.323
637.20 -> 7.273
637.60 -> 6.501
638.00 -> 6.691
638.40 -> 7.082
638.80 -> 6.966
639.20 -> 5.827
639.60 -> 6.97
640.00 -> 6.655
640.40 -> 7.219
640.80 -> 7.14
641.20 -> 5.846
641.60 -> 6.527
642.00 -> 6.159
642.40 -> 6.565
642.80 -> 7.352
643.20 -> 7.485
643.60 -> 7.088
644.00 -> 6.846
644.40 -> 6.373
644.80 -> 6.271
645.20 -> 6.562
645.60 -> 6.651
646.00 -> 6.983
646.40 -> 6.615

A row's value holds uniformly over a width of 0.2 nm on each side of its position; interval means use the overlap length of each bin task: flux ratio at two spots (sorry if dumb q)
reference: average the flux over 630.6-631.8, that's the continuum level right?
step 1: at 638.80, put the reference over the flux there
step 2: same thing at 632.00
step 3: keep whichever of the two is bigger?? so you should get 1.20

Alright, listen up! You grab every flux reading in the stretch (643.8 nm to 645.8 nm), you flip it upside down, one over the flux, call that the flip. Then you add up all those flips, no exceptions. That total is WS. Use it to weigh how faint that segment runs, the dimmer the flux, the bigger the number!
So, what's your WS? 0.765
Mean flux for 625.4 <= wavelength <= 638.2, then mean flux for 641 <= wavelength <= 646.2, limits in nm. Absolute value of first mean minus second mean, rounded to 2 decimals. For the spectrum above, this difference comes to 0.12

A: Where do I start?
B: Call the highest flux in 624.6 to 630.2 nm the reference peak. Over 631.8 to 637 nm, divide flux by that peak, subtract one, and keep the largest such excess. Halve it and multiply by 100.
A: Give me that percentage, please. 4.1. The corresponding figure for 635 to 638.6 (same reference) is 4.1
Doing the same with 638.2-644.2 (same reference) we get 2.7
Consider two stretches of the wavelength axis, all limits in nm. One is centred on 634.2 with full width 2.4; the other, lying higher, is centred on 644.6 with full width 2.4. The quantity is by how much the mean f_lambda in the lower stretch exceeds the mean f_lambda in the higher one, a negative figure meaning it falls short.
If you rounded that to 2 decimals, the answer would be 0.33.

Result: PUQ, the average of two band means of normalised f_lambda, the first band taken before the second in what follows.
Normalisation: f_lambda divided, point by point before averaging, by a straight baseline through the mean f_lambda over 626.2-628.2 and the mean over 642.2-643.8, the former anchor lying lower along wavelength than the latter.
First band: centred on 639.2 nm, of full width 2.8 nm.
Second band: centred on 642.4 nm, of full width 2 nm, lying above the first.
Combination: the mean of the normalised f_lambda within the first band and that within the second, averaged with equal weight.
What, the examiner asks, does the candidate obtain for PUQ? 0.97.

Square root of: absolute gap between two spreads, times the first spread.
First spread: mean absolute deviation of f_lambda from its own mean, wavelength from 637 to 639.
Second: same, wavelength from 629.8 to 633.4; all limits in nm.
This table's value 0.264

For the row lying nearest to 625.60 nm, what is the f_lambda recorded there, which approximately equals 6.928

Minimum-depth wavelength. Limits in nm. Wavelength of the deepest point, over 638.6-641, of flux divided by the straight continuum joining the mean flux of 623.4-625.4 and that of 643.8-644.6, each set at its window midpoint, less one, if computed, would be 639.20 nm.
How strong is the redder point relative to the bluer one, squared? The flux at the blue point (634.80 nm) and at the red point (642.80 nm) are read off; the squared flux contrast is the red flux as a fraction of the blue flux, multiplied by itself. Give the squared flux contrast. 1.09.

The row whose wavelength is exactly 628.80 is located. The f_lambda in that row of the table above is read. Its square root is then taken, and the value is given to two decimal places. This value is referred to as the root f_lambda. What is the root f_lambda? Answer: 2.54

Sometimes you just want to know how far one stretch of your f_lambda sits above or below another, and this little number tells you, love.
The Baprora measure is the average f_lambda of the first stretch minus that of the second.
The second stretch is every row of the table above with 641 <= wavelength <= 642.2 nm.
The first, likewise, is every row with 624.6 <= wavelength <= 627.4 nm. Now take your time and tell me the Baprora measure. 0.0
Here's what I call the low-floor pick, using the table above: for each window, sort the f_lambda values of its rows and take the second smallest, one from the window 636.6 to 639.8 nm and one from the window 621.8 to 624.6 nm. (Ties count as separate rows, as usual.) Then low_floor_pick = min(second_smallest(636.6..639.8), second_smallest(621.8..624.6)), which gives 5.91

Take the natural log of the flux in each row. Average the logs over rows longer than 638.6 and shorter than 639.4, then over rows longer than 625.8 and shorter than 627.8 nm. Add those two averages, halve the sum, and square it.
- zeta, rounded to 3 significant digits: 3.30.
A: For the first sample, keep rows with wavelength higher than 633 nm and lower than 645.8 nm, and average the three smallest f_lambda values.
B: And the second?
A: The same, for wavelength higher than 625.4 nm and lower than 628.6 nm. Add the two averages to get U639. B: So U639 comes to 11.0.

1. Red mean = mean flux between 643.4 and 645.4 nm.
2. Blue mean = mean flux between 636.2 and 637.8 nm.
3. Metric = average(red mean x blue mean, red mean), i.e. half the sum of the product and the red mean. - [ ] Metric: 25.3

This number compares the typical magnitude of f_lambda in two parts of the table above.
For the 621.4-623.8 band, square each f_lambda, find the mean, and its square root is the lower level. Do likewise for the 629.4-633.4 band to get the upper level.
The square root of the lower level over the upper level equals 0.98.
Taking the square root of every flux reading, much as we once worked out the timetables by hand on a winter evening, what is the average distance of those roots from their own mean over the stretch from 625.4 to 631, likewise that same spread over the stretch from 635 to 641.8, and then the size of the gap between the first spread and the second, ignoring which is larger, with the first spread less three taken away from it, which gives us 2.90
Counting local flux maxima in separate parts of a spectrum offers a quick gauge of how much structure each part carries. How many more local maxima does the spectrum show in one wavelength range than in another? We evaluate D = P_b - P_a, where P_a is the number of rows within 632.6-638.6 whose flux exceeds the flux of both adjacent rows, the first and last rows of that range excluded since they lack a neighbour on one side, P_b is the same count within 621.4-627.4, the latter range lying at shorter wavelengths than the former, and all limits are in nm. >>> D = 1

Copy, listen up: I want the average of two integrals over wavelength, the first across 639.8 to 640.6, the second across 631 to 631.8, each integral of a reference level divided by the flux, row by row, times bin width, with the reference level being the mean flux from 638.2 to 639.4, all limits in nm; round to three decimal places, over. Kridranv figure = 0.799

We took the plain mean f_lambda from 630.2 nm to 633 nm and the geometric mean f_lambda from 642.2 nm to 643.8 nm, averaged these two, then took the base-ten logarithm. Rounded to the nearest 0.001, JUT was 0.844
